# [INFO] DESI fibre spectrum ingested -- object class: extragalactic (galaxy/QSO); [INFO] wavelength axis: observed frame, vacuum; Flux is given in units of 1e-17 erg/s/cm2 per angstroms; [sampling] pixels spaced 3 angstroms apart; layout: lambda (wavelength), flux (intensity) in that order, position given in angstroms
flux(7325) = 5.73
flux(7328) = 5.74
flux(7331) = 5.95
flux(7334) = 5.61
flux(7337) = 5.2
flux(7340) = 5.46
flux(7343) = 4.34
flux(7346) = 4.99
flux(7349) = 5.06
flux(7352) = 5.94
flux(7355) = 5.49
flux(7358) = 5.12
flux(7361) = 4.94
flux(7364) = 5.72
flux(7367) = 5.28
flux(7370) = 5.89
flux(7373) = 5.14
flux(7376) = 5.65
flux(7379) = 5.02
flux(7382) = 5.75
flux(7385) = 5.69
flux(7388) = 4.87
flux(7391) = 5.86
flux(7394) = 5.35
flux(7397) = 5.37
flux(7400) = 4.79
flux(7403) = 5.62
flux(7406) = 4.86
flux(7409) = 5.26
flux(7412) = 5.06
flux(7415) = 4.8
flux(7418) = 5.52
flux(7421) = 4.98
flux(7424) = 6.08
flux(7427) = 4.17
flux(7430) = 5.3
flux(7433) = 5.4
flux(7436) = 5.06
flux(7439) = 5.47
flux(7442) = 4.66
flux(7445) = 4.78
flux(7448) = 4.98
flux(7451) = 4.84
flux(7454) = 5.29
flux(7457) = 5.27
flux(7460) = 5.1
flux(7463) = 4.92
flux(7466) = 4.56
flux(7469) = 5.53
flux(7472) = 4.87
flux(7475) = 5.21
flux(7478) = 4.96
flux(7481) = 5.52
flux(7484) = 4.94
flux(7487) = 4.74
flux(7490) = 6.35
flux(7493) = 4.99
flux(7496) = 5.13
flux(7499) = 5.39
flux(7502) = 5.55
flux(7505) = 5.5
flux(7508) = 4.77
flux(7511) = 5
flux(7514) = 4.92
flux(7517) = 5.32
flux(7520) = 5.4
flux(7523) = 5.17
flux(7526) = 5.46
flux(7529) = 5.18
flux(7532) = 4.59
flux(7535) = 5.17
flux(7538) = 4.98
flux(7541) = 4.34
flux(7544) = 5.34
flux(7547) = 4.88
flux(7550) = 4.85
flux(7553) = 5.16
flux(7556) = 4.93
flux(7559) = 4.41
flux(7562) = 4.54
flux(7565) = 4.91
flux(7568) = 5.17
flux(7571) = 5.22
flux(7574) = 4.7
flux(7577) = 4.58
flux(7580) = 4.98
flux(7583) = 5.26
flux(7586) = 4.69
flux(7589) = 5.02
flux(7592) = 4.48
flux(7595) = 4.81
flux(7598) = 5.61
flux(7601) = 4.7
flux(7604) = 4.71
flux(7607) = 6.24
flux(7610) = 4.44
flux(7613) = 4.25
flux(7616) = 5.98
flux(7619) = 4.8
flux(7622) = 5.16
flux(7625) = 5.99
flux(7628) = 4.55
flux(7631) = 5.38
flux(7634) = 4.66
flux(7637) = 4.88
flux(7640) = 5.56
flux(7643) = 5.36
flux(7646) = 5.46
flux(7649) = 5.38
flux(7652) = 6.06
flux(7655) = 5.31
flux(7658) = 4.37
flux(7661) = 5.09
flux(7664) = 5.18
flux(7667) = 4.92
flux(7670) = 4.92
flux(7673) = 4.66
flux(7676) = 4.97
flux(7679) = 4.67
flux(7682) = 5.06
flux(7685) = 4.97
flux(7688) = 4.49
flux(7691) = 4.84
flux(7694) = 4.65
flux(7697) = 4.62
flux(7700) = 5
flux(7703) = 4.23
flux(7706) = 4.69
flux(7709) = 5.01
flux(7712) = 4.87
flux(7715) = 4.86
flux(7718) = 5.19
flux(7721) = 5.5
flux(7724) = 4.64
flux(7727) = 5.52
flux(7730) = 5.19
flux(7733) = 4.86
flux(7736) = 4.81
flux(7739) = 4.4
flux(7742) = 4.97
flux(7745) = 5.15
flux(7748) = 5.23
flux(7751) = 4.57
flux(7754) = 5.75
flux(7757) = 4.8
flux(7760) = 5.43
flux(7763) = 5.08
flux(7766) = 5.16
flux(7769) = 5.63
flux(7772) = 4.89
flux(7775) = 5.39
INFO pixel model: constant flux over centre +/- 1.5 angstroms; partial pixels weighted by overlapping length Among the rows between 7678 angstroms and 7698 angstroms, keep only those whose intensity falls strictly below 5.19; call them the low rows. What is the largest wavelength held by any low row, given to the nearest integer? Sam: 7697 angstroms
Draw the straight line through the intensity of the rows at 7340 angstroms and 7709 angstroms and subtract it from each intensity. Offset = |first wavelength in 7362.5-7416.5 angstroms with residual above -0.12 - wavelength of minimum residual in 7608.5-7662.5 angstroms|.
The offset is 249 angstroms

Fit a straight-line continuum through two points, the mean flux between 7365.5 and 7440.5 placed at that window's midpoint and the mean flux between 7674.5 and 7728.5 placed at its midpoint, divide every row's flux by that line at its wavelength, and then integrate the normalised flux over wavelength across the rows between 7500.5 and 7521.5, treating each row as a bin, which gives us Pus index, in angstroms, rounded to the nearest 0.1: 21.3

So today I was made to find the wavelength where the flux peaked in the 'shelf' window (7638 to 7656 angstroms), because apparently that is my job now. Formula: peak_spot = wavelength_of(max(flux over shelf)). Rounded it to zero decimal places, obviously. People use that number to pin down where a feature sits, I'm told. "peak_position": 7652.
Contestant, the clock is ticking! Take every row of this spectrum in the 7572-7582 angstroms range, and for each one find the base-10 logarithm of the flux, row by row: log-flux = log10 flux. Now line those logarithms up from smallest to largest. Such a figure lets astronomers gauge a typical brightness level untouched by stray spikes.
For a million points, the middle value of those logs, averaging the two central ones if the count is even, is 0.67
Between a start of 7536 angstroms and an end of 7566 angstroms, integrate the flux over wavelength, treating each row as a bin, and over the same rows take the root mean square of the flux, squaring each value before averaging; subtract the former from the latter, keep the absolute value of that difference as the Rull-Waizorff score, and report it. 140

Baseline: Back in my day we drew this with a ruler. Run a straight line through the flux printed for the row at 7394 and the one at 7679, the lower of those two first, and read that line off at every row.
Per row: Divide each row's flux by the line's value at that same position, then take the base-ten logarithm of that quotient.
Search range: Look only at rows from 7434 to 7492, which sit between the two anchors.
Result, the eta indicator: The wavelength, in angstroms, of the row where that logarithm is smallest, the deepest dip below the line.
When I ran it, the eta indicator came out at 7466 angstroms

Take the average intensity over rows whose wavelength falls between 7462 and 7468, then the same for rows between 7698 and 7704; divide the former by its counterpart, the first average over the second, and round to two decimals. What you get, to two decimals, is 1.03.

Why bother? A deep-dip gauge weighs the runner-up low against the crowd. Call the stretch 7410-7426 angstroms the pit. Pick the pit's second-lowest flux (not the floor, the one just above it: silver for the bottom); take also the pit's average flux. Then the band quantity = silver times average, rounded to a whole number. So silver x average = 26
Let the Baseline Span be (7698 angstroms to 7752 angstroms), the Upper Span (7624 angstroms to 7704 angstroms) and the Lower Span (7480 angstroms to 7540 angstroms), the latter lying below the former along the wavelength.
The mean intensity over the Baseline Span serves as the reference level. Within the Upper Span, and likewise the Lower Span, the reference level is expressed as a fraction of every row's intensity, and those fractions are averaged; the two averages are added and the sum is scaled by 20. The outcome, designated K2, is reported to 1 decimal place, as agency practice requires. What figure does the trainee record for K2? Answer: 38.9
